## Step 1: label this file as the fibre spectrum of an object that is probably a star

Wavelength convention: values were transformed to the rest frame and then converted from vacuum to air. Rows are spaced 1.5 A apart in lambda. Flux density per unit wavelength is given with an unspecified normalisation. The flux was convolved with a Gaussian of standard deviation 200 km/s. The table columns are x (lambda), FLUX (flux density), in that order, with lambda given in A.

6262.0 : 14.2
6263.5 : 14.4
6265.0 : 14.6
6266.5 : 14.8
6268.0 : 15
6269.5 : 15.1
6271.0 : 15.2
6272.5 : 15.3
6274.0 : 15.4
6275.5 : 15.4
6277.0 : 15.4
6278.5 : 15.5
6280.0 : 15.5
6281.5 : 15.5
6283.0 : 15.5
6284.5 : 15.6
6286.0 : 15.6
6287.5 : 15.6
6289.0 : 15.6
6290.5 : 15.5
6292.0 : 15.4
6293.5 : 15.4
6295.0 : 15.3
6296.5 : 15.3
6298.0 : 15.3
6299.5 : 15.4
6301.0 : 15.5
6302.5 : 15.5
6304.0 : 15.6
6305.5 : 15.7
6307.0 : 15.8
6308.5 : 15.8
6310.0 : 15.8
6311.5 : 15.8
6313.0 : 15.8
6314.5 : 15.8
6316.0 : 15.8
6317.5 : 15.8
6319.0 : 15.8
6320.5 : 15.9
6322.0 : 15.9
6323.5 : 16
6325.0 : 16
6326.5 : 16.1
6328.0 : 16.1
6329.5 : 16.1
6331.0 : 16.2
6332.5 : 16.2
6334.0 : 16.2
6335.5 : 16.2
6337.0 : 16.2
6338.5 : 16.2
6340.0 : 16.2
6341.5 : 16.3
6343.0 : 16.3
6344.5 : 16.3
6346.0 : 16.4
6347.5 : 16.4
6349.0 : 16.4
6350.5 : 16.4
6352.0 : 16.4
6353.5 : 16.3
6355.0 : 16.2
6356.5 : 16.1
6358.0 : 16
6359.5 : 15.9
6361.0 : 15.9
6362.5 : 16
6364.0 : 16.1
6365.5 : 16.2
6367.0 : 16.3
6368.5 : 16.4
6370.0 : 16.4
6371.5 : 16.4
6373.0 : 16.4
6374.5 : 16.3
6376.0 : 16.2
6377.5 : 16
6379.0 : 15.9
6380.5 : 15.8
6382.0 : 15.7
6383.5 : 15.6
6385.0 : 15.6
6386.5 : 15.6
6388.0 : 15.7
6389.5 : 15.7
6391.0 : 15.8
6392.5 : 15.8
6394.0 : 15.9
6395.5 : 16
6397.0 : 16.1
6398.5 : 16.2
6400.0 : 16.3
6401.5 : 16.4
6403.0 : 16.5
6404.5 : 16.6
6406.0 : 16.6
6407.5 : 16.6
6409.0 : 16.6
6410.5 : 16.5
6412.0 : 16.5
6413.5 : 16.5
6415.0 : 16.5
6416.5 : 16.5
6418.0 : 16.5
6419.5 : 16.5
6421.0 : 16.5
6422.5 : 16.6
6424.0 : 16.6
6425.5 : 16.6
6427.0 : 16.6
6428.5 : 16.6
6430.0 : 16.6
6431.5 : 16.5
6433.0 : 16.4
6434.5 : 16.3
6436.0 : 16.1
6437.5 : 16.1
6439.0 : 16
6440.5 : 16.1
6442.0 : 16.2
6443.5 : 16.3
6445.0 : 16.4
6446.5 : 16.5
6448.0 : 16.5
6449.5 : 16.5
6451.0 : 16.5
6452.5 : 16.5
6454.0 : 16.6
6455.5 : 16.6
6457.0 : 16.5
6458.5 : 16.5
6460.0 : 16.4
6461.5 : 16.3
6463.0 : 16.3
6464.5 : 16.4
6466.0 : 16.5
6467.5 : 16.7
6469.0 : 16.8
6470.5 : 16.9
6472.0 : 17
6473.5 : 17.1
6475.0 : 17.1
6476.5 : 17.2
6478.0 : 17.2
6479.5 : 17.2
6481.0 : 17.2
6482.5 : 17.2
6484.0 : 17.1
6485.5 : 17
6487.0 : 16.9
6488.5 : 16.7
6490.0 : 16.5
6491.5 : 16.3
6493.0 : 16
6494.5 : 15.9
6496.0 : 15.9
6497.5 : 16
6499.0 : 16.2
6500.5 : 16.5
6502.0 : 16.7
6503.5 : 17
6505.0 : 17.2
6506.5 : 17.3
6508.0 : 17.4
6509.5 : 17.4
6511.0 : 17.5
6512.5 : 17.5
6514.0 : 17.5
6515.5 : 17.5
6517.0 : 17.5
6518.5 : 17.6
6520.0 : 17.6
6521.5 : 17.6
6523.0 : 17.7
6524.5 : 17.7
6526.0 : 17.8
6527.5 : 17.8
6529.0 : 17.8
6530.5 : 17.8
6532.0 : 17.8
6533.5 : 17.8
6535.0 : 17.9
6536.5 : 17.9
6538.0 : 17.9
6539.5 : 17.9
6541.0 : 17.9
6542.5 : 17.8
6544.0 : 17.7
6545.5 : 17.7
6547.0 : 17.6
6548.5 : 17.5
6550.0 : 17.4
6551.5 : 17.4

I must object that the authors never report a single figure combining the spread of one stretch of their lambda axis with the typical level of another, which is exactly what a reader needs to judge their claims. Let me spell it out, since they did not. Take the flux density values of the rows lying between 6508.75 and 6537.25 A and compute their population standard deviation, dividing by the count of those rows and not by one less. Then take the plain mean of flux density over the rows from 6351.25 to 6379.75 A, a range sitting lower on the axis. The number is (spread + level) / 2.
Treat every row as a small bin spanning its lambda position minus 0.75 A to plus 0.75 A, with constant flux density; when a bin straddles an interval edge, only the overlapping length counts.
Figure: 8.17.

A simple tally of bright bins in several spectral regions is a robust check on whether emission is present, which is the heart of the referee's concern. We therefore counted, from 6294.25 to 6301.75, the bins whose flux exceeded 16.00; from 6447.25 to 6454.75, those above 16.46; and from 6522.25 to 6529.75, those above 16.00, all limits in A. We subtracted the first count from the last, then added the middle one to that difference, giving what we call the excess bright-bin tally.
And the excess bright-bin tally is 10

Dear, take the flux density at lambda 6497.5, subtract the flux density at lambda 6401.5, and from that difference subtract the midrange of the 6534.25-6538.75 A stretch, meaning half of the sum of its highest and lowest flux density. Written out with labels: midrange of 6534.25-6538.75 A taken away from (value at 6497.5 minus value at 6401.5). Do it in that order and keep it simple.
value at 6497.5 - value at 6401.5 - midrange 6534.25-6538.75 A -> -18.3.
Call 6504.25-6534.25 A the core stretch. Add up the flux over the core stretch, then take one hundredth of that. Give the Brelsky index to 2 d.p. 3.52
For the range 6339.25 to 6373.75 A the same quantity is 3.74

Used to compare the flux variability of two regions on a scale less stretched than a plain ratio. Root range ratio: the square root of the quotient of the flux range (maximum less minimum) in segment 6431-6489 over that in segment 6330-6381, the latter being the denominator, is 1.4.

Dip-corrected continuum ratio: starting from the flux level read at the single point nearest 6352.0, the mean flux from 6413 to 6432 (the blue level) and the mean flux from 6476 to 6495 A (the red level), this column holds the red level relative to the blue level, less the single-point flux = -15.4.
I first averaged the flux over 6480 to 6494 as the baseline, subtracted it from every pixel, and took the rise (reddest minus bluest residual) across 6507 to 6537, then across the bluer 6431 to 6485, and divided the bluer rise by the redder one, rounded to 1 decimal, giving 1.2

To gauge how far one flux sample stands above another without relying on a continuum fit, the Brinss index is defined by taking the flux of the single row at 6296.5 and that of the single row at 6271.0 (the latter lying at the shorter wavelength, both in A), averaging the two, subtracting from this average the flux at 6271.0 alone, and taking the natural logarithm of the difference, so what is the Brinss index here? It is -3.0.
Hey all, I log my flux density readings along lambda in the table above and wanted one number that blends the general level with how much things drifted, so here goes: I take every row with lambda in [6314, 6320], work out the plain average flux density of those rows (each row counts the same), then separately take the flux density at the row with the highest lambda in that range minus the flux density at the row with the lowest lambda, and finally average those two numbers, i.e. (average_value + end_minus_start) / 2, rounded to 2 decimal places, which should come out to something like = 7.90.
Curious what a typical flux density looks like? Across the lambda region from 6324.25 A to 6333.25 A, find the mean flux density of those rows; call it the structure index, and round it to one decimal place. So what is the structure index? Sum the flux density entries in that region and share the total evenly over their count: 16.1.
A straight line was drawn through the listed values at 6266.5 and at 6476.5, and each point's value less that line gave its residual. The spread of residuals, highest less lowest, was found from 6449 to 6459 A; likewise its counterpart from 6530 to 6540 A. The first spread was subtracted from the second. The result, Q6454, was -0.1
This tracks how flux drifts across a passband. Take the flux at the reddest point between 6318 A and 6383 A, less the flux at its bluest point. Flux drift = -0.10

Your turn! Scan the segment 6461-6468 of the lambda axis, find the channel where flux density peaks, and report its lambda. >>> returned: 6467.5 A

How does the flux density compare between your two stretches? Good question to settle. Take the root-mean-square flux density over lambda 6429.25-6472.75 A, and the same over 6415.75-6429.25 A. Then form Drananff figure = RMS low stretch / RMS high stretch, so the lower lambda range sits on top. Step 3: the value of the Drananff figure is 1.01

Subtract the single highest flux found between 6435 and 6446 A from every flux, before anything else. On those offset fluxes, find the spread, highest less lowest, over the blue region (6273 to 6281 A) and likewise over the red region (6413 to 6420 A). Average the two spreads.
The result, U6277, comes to 0.05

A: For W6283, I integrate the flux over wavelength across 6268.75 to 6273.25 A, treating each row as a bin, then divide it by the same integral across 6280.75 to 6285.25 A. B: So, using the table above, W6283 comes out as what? 0.979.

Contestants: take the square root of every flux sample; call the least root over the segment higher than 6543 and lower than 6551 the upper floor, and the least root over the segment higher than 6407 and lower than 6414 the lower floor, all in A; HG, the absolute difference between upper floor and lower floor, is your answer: 0.11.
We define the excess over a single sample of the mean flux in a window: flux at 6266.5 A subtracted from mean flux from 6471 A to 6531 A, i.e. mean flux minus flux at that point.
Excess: 2.3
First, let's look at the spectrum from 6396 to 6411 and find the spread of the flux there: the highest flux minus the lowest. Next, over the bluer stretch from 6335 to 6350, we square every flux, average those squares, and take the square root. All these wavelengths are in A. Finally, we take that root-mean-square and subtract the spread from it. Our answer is 15.8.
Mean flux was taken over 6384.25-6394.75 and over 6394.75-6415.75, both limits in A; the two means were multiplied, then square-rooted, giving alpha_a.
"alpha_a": 16.1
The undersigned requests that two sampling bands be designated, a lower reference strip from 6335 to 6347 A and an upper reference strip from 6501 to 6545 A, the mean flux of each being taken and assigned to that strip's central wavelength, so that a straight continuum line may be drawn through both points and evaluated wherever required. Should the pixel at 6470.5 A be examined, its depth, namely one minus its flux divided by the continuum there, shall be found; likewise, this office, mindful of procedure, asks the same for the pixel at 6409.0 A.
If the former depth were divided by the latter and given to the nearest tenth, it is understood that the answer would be 1.9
